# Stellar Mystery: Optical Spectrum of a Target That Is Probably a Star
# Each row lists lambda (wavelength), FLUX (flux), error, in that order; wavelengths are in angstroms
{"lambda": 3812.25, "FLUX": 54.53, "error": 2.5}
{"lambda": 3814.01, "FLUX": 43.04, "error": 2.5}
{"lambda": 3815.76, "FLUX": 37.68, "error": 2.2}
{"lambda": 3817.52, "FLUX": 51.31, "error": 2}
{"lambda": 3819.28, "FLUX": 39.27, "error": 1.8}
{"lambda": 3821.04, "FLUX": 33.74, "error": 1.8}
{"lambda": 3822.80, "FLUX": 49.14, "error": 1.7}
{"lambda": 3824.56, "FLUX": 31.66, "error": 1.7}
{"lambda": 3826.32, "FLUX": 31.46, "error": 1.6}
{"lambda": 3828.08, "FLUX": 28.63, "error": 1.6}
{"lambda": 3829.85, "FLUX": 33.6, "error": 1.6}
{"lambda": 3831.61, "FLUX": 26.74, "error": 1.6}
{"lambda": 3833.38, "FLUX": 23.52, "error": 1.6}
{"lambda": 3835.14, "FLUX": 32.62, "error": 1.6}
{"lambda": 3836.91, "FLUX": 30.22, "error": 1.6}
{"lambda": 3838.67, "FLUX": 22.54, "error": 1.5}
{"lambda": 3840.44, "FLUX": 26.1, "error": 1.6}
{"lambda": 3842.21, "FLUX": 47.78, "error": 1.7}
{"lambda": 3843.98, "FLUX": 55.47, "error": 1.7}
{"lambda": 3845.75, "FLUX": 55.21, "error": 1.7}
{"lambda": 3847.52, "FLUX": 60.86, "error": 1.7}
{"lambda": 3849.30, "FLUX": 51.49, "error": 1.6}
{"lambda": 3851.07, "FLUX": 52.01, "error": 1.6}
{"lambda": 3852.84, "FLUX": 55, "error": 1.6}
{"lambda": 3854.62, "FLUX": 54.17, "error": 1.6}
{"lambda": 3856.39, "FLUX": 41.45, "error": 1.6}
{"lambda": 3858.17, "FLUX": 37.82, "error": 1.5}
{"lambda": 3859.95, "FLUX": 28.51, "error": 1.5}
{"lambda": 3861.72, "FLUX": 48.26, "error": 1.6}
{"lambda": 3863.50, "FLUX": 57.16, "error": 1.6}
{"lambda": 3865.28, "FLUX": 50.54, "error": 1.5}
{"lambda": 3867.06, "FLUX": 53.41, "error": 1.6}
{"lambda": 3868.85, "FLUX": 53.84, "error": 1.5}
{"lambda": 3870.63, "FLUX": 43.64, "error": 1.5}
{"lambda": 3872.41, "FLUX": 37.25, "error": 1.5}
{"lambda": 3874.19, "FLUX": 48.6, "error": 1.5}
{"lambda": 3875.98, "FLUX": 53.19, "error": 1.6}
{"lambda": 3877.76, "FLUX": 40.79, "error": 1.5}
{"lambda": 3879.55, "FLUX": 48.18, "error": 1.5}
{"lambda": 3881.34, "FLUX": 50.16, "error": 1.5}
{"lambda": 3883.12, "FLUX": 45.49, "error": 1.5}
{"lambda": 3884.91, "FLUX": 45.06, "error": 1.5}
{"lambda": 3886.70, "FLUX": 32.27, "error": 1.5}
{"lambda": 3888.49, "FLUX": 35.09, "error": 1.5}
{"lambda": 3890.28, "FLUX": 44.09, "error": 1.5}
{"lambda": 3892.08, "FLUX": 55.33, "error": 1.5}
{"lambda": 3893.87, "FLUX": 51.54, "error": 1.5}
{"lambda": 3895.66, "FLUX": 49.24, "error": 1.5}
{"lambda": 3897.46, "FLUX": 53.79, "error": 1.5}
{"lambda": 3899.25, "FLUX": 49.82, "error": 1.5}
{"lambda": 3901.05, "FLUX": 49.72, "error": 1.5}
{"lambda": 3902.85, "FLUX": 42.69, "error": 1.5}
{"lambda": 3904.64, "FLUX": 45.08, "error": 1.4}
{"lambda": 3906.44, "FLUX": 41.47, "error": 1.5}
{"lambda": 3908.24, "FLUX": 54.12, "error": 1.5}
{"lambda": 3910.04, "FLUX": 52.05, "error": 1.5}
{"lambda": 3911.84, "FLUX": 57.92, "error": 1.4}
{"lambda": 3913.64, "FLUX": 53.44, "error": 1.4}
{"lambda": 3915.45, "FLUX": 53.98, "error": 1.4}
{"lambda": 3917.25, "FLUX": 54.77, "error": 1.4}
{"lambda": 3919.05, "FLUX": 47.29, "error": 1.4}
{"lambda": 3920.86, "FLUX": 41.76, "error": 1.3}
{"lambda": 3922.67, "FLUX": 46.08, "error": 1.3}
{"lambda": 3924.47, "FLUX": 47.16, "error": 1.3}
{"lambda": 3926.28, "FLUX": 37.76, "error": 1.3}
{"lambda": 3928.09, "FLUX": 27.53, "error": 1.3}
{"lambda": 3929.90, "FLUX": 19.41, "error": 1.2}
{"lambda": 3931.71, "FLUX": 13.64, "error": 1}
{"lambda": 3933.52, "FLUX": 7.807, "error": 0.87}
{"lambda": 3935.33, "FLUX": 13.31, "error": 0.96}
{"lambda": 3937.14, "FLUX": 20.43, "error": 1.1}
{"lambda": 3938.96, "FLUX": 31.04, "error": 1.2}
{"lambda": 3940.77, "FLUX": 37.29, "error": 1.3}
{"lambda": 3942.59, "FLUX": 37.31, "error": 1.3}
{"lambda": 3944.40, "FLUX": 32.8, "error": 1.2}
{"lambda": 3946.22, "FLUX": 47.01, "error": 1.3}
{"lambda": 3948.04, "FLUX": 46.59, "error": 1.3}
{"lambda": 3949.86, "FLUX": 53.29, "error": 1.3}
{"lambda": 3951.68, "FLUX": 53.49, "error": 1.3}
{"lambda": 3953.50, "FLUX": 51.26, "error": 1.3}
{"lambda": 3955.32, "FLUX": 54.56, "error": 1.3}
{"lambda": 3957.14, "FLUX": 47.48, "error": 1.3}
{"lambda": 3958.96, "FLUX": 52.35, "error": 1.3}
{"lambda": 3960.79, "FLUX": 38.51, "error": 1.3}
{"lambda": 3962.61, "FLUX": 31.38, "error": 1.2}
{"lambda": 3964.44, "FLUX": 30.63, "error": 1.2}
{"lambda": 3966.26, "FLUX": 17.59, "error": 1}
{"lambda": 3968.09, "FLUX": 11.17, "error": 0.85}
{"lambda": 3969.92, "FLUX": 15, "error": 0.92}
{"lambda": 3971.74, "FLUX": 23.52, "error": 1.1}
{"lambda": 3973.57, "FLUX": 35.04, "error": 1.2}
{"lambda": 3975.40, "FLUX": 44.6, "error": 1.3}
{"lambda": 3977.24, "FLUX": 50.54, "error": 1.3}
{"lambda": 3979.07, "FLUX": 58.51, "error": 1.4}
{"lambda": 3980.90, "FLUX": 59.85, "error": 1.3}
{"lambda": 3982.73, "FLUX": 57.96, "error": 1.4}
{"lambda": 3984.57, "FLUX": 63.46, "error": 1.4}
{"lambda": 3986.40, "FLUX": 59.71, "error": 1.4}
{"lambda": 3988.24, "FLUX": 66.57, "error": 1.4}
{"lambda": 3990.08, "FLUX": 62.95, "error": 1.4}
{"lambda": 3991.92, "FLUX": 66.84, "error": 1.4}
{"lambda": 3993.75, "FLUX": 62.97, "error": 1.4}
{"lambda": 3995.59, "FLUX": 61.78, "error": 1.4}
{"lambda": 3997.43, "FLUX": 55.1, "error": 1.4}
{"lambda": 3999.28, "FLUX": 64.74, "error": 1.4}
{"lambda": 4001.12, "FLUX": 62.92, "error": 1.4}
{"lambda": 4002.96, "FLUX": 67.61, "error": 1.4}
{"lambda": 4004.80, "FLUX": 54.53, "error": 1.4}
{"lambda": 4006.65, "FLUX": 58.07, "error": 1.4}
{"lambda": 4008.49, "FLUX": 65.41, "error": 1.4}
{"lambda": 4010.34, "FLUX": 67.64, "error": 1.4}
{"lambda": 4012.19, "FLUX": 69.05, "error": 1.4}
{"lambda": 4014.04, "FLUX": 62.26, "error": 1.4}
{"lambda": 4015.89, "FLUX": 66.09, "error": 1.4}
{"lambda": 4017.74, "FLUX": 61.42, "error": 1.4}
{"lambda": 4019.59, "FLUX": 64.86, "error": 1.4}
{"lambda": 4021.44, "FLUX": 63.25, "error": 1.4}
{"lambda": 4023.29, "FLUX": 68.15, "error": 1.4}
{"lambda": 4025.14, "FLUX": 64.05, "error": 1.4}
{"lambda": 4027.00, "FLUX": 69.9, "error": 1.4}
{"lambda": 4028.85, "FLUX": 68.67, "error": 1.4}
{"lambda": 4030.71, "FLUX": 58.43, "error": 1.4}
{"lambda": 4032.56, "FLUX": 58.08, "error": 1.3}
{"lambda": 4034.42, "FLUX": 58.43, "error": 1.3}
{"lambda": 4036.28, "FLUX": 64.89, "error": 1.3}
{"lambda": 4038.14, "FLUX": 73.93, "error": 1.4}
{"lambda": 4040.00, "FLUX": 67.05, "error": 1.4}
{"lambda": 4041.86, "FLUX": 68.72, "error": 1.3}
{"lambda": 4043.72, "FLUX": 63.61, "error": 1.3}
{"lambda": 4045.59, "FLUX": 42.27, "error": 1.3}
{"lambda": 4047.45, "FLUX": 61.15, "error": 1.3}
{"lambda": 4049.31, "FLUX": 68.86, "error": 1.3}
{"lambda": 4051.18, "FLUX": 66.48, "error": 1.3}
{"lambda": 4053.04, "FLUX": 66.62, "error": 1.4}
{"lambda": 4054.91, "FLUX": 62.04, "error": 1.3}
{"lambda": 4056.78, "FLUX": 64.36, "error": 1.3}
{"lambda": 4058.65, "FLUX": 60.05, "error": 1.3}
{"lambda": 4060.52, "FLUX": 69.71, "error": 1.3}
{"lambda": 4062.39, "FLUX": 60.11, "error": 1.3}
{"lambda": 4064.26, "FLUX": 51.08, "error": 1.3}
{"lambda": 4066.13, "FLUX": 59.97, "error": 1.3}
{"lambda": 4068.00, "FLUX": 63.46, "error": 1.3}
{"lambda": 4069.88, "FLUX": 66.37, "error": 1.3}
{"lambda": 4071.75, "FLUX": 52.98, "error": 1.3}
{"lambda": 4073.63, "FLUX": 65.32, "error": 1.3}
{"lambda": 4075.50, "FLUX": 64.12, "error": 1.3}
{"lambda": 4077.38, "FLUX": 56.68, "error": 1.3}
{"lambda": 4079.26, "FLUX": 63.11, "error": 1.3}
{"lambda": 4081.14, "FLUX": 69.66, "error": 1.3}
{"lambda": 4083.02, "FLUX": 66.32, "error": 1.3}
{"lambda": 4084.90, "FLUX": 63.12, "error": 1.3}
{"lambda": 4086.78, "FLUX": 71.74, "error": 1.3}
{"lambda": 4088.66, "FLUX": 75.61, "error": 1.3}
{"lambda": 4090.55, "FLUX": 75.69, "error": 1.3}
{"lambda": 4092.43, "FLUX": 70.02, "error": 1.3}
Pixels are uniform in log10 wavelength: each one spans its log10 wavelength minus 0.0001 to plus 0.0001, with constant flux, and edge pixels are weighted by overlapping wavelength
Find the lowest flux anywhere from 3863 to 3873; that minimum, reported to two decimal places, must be 37.25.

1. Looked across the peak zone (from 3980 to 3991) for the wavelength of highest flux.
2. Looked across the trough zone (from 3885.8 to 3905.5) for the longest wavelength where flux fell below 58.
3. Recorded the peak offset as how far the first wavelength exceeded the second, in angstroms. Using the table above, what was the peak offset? 83.6 angstroms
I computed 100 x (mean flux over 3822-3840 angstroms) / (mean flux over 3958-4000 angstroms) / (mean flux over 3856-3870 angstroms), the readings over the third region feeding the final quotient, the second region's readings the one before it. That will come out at 1.4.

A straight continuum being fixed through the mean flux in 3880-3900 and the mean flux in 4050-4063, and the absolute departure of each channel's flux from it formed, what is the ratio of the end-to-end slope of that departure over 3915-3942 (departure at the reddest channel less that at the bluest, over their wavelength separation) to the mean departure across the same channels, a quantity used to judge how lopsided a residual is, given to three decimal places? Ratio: 0.021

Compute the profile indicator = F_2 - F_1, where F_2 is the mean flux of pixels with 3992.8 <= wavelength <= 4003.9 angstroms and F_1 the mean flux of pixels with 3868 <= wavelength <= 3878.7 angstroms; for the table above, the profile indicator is 16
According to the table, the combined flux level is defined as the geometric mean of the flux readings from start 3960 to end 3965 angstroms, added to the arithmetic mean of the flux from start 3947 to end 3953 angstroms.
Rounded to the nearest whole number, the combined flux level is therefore 84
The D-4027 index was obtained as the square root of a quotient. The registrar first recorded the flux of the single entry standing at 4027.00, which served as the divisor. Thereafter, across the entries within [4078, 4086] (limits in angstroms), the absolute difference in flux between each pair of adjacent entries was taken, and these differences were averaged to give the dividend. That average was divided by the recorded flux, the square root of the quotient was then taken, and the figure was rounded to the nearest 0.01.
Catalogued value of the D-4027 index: 0.25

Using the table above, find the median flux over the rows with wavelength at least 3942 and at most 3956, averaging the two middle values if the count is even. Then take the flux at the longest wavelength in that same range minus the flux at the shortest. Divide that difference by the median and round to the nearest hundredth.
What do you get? 0.35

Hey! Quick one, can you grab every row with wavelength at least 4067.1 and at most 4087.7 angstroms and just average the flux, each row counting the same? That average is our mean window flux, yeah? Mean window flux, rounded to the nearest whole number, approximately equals 64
